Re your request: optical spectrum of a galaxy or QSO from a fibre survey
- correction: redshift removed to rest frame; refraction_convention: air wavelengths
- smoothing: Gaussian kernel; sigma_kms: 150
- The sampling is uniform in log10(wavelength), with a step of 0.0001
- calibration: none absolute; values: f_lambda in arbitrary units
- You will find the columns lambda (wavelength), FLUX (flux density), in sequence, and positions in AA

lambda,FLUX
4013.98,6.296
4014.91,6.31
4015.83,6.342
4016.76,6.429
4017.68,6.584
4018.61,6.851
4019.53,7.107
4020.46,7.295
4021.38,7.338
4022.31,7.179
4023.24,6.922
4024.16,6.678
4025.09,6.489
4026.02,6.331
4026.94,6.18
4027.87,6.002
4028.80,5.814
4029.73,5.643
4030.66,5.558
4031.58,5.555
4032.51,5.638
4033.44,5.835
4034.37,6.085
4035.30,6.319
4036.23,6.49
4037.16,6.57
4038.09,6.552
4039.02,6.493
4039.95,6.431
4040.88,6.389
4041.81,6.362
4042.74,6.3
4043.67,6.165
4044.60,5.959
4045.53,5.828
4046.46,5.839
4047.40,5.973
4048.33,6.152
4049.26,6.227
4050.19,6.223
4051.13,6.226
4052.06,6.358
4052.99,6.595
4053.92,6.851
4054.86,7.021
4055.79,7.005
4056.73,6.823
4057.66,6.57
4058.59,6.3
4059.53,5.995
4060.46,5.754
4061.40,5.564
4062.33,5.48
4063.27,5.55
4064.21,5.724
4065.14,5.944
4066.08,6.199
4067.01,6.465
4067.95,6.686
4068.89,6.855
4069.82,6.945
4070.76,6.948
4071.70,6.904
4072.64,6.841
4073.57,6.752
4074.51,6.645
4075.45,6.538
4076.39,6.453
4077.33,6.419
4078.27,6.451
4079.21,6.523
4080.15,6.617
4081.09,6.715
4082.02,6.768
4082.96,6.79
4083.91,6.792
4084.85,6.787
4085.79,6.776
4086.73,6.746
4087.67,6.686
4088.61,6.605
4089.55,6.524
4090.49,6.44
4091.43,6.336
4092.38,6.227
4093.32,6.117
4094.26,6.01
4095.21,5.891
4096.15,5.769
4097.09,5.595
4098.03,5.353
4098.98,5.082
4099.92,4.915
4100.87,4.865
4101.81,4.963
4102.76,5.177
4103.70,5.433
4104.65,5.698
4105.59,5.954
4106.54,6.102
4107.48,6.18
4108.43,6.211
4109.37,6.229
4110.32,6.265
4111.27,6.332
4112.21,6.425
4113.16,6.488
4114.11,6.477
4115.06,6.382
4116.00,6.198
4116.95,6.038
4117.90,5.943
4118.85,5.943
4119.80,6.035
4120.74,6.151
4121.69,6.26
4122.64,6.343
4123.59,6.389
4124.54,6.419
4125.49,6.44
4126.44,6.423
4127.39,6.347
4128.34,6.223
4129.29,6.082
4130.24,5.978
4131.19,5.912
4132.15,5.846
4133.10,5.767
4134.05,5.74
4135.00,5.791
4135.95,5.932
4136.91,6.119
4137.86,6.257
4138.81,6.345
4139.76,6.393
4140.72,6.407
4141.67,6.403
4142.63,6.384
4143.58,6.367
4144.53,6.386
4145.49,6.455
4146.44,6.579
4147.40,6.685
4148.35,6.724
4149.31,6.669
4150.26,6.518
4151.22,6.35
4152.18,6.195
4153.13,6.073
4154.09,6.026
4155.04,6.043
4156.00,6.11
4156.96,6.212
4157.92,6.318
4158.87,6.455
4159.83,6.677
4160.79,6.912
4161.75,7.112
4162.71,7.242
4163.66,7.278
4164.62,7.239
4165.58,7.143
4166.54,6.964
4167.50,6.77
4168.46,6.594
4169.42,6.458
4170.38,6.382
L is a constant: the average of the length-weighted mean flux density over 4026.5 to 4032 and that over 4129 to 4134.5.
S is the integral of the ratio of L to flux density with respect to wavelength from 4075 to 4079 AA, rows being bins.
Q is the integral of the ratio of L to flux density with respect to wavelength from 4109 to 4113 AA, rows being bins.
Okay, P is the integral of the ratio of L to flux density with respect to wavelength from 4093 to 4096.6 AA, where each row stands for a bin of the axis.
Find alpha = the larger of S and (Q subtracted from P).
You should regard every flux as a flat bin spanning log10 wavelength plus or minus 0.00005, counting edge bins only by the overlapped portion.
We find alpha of 3.60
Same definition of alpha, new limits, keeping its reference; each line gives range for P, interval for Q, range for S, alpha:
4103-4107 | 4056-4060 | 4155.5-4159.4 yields 3.62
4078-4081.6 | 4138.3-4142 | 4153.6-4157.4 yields 3.63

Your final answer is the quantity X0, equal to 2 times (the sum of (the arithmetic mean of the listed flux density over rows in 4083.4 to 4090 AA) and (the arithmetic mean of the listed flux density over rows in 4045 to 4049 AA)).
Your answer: 25.3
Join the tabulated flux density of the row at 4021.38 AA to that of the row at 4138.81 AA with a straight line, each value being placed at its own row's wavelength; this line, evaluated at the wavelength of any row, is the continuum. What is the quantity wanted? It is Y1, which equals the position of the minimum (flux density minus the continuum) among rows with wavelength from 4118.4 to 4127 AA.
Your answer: 4118.85 AA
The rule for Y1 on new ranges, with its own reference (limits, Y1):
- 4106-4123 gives 4117.90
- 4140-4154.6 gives 4154.09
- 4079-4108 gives 4100.87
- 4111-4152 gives 4134.05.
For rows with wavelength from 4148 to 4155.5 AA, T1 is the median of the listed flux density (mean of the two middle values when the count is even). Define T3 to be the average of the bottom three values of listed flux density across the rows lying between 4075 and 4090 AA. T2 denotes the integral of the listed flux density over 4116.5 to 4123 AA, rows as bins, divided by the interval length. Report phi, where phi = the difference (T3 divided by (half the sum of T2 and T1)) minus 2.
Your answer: -0.96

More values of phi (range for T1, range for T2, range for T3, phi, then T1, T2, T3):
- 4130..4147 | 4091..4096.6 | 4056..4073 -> -1.10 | 6.30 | 6.0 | 5.53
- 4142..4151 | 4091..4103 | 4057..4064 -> -1.08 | 6.52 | 5.6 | 5.53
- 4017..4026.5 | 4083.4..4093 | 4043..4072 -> -1.18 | 6.89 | 6.6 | 5.53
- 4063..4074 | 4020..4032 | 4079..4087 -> -0.99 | 6.72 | 6.4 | 6.62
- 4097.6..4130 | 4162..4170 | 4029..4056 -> -1.15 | 6.19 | 7.0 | 5.58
